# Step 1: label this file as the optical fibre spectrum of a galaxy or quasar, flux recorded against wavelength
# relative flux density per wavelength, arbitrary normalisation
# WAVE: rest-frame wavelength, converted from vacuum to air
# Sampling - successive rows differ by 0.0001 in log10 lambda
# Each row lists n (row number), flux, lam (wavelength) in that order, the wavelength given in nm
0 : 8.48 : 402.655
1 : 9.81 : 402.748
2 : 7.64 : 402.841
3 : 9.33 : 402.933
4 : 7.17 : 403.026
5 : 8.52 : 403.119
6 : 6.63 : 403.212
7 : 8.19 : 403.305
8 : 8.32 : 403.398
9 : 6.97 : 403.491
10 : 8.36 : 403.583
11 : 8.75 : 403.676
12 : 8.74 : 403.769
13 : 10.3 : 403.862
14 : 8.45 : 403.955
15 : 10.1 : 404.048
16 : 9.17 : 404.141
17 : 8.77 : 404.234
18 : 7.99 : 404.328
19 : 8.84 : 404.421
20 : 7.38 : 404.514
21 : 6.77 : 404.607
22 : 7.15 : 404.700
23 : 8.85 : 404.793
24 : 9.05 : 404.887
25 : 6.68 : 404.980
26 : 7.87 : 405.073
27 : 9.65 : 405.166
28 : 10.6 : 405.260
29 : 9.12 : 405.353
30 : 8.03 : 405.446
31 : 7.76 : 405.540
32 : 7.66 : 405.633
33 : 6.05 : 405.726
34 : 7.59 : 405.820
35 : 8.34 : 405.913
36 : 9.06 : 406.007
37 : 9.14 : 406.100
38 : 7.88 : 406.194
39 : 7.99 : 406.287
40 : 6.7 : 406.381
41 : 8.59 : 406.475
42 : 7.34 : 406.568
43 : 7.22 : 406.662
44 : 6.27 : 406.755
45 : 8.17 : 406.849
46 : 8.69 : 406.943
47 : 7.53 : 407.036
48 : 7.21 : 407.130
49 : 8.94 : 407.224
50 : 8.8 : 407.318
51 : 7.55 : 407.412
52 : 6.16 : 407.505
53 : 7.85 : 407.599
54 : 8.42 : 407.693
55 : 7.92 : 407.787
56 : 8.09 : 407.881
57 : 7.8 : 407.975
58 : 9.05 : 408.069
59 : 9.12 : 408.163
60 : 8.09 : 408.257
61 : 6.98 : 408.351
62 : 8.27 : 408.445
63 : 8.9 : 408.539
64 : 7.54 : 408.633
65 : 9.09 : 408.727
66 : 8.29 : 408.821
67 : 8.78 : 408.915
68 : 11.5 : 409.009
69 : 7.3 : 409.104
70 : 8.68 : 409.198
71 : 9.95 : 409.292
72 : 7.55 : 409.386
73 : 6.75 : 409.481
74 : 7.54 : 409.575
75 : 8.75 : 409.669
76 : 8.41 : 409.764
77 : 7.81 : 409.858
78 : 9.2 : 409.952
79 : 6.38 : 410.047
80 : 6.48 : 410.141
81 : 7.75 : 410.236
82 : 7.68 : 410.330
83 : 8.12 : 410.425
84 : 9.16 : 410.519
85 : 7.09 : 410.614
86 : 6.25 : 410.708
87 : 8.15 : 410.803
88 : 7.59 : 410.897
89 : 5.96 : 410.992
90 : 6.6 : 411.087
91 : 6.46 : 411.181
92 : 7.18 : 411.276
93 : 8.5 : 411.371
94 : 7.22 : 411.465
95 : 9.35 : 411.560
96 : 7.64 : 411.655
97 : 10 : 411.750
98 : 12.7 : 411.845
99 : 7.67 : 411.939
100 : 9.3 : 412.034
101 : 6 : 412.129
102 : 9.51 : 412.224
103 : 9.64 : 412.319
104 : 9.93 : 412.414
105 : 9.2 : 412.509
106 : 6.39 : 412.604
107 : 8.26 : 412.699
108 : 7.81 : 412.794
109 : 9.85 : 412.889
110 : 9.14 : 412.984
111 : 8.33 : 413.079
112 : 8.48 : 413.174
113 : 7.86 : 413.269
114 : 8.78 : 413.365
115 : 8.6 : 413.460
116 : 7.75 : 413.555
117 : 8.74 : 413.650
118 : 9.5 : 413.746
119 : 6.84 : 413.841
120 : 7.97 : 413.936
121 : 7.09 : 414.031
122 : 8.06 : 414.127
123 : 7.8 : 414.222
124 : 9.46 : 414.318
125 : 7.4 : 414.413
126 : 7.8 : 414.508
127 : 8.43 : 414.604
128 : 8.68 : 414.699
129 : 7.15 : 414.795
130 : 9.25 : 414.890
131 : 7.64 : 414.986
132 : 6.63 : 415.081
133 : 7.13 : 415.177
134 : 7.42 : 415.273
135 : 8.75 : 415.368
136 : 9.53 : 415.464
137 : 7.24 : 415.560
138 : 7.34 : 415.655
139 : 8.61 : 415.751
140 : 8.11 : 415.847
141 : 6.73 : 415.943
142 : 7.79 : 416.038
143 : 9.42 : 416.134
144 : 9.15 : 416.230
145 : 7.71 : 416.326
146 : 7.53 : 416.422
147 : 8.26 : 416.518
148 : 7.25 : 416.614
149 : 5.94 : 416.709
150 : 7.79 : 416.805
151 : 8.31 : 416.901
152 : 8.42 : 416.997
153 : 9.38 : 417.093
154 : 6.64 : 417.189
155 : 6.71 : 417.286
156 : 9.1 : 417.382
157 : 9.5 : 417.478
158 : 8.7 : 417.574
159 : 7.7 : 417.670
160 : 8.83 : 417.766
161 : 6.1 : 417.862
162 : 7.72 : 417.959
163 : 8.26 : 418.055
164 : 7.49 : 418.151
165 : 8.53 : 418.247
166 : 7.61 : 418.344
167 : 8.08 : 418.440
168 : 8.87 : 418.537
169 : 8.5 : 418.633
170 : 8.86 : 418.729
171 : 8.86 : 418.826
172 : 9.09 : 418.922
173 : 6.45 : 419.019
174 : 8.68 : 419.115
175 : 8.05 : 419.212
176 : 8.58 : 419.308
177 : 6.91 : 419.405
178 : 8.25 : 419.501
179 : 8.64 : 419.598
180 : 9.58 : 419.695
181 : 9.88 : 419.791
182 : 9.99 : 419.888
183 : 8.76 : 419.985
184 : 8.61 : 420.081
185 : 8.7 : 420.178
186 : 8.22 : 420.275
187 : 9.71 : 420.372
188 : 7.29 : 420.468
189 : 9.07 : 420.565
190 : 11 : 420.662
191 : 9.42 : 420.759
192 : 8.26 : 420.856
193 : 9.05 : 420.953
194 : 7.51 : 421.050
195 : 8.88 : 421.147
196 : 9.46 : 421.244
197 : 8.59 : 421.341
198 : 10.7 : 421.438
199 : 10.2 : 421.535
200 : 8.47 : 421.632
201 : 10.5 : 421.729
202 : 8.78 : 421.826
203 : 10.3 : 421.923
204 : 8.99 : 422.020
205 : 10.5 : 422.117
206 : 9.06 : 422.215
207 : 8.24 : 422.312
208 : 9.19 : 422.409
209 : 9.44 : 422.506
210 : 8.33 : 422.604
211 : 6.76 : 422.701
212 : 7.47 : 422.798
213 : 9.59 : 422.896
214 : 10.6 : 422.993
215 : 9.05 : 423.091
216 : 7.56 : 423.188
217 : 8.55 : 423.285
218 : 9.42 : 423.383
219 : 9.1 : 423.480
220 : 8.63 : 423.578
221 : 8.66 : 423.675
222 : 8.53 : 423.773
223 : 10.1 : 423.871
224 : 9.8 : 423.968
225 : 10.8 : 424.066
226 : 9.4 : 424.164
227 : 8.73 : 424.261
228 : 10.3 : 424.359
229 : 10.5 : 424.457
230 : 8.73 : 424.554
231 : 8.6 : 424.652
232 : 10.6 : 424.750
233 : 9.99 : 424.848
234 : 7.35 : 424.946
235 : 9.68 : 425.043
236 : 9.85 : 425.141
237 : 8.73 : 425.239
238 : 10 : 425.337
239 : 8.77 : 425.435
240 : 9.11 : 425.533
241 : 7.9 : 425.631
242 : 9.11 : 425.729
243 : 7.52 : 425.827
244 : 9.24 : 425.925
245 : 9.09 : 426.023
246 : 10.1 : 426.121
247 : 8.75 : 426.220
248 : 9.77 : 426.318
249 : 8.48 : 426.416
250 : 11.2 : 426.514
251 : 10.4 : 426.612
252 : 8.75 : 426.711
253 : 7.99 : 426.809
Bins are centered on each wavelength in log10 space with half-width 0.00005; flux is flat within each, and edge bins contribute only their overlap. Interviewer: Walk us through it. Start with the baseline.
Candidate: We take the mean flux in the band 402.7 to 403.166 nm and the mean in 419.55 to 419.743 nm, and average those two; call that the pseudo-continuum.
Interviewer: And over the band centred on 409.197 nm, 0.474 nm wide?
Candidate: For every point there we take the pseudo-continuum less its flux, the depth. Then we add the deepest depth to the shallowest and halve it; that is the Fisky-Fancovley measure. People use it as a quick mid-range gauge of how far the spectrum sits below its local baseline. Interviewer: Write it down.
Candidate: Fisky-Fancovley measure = -0.60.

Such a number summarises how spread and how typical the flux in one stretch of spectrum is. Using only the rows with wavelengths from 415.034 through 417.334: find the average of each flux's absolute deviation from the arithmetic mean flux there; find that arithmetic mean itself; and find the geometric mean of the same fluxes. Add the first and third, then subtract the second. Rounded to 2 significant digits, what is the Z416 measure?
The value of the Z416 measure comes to 0.75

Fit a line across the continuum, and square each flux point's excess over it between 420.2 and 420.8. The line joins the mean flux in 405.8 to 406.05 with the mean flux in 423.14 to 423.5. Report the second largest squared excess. 1.7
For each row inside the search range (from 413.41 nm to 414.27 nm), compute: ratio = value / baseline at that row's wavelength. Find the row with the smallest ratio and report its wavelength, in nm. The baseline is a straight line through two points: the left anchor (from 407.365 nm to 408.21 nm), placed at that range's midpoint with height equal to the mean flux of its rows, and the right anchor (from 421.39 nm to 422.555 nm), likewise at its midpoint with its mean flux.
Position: 413.841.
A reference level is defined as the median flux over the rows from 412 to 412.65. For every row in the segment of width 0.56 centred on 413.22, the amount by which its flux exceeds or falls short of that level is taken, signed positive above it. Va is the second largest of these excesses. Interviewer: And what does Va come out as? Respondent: -0.52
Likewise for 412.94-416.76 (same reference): 0.20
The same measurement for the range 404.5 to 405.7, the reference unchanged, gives 0.35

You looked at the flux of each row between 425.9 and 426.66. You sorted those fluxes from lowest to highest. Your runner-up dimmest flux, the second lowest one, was 8.75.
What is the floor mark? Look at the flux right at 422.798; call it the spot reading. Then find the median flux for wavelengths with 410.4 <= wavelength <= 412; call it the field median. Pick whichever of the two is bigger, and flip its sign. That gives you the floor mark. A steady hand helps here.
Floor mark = -7.6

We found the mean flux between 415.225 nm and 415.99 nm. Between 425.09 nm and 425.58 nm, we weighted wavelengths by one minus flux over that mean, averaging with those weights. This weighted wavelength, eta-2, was 425.32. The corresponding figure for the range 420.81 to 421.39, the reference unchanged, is 421.15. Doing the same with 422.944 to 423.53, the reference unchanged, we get 423.20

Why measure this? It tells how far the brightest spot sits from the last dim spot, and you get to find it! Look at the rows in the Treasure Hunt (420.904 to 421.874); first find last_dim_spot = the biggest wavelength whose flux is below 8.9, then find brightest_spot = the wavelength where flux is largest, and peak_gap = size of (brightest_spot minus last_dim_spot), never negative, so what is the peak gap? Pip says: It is 0.39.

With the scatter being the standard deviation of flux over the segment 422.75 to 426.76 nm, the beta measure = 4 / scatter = 4.2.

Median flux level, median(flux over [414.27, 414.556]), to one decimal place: 7.8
